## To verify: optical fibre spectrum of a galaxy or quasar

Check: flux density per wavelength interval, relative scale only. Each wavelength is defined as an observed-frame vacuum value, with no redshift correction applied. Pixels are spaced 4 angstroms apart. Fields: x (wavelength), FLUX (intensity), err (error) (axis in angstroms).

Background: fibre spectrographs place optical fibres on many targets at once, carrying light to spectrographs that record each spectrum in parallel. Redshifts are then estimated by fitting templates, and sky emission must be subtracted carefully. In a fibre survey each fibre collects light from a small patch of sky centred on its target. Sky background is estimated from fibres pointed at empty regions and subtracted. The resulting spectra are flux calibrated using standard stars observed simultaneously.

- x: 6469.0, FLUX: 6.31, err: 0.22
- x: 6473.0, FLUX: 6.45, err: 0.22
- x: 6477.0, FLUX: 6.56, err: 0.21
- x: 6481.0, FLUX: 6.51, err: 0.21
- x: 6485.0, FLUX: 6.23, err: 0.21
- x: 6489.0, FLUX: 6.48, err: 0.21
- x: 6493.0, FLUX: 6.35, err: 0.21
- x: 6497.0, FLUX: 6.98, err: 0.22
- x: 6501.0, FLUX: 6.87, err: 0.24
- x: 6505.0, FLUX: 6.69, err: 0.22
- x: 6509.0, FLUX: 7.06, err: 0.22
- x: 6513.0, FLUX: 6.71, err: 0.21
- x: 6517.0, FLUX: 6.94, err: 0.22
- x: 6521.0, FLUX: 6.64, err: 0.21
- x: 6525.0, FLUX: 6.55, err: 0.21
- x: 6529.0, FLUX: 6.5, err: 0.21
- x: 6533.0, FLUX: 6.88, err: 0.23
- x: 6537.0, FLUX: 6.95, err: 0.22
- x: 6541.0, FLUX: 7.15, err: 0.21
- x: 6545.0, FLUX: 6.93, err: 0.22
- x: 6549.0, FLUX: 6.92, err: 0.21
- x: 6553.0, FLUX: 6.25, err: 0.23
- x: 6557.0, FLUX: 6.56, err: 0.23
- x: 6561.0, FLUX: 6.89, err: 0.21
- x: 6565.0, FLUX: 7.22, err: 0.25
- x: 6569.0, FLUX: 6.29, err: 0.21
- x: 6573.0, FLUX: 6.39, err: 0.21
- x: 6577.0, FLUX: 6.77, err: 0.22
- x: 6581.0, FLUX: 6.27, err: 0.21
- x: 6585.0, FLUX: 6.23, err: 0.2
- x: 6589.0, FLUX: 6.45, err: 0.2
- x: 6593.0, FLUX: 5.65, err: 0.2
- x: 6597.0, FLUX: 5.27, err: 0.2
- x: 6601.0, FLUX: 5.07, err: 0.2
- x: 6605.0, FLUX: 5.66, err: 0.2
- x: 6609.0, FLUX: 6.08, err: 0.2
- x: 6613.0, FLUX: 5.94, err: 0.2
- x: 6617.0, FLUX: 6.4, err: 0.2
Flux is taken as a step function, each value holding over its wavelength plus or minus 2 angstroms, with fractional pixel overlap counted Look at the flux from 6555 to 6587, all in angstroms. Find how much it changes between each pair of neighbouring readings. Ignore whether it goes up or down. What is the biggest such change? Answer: 0.93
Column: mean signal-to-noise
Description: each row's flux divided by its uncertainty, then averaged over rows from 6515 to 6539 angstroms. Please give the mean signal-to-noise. 31.1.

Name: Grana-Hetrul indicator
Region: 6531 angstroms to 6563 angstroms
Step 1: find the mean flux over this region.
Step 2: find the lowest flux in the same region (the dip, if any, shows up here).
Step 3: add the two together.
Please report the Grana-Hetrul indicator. 13.1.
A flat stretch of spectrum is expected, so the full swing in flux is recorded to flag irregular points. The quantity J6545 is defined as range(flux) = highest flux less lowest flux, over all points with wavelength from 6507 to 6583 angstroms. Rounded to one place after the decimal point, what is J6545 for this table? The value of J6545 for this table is 1.0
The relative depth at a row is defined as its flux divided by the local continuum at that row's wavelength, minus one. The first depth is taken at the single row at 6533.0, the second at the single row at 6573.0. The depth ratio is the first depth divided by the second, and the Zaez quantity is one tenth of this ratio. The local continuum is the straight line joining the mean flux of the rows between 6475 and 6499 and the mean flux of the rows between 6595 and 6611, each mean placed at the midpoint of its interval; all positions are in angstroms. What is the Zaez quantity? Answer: 0.12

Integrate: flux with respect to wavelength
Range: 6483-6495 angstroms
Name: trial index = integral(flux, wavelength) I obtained 76.2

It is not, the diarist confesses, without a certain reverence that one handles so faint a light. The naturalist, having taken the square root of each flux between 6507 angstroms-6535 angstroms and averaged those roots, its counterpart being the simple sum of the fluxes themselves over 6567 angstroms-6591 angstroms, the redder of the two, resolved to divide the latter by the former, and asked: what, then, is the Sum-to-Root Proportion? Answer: 15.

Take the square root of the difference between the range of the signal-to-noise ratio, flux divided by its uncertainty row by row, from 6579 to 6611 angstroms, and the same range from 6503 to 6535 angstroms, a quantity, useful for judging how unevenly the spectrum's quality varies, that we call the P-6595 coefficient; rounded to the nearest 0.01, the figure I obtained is 2.17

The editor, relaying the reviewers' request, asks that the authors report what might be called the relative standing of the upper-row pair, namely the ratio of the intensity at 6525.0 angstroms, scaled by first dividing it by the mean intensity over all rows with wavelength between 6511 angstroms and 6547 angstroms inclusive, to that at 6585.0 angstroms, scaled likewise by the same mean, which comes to 1.05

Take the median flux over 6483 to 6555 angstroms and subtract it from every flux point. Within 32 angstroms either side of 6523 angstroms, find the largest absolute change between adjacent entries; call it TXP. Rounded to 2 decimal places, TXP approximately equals 0.67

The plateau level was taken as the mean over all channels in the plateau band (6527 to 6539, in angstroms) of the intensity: 6.78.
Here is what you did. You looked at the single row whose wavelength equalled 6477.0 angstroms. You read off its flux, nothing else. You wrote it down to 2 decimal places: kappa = 6.56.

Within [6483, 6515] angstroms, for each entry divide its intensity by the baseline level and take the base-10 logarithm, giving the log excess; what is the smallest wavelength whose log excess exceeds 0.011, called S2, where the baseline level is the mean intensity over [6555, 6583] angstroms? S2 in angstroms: 6497.0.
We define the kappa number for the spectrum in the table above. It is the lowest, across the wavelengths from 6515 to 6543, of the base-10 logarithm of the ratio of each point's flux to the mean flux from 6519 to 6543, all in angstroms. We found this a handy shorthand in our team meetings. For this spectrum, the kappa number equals -0.018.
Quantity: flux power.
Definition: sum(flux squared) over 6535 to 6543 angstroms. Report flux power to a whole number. 99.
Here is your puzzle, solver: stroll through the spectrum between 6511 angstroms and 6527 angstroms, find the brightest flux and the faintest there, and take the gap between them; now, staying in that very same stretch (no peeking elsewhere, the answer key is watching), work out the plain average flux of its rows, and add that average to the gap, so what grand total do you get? 7.10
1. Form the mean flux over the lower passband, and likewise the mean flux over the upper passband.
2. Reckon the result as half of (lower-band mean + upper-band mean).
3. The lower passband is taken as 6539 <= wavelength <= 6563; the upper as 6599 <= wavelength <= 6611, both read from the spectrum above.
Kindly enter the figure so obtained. 6.19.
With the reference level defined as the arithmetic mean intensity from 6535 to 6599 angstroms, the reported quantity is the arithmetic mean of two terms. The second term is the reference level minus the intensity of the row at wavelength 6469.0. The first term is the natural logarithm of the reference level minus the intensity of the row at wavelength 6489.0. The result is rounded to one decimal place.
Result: -1.6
